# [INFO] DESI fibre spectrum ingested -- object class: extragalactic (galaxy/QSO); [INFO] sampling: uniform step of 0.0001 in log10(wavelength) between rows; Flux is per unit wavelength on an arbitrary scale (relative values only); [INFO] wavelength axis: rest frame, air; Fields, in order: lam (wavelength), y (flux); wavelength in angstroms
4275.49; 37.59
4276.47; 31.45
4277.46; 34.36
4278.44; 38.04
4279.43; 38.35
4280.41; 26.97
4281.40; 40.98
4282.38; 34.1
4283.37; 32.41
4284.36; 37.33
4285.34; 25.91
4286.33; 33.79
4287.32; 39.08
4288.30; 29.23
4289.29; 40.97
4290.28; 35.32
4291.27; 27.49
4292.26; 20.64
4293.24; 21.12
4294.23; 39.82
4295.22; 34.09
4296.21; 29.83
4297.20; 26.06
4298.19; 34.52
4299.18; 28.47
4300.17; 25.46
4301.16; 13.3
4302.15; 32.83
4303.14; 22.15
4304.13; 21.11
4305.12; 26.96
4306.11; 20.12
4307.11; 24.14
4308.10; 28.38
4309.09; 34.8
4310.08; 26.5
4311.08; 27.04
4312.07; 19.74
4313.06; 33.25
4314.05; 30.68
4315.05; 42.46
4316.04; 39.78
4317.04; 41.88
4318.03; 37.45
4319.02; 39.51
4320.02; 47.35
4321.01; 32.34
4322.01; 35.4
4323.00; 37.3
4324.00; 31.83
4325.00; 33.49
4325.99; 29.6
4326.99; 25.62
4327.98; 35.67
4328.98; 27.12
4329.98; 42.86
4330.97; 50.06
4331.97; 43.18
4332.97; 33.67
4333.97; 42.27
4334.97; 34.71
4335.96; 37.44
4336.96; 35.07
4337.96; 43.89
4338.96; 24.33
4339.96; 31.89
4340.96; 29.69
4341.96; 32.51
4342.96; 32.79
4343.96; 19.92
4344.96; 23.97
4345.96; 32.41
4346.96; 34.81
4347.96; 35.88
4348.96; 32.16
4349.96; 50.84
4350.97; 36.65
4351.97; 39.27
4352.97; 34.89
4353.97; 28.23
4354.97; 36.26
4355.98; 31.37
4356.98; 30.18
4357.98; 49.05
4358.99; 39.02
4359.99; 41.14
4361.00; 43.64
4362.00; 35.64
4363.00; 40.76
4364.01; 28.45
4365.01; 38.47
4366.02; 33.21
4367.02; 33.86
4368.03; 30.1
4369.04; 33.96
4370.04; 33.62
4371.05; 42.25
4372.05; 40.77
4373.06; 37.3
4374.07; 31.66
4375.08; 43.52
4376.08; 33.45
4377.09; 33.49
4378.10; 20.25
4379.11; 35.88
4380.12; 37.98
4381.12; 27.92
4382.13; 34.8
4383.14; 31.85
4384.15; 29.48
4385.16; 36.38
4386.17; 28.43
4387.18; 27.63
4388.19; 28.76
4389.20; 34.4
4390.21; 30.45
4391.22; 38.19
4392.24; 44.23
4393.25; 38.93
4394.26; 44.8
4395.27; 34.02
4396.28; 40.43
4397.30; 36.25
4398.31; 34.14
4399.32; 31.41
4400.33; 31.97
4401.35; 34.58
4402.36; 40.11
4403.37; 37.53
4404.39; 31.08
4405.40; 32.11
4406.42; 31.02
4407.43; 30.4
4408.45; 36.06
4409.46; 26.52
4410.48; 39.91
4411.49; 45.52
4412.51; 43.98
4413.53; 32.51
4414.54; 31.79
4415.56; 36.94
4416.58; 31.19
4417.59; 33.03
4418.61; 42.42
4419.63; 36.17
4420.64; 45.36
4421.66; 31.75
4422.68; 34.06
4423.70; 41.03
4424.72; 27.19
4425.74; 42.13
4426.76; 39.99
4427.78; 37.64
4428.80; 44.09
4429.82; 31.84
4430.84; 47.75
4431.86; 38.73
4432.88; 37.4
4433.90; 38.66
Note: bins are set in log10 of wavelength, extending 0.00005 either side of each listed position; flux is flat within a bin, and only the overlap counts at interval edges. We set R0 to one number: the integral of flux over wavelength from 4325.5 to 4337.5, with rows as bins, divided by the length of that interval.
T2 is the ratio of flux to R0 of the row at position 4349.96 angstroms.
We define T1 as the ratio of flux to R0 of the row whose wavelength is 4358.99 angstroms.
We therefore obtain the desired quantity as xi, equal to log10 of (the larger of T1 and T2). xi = 0.14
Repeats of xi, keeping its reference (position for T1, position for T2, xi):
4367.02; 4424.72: -0.03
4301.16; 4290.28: -0.01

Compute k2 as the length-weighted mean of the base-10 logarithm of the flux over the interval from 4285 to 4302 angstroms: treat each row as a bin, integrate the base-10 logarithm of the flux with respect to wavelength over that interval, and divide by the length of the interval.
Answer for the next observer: 1.459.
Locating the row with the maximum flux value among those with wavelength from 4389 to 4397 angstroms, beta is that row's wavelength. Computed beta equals 4394.26 angstroms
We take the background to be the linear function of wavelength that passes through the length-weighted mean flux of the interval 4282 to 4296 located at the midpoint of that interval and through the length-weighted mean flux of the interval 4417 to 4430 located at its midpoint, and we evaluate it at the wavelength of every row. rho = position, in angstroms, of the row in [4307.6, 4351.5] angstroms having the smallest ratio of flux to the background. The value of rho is 4343.96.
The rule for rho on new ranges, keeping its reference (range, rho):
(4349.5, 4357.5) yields 4353.97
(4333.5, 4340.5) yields 4338.96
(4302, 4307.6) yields 4306.11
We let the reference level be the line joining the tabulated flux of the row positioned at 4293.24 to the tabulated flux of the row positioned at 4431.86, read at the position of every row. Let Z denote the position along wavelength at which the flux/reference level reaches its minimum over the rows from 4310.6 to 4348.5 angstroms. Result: 4343.96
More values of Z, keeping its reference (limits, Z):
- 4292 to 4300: 4292.26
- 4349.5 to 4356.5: 4353.97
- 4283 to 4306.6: 4301.16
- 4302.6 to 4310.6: 4306.11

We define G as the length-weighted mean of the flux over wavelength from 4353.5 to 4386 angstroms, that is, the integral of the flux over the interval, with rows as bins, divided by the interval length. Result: 35.1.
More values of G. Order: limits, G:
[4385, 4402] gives 35.0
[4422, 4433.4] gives 38.2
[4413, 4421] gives 36.1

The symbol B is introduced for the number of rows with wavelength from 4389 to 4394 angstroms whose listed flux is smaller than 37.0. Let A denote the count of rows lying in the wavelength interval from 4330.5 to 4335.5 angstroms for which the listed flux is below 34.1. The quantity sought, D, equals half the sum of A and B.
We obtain 1.5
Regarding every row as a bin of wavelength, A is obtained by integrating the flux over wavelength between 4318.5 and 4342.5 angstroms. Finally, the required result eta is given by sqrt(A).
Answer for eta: 29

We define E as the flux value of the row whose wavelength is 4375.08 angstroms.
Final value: 43.52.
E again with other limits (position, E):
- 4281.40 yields 40.98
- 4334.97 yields 34.71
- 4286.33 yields 33.79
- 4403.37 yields 37.53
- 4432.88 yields 37.4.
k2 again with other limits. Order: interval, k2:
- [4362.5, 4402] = 1.534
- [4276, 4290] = 1.534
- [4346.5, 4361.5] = 1.569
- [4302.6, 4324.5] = 1.489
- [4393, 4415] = 1.548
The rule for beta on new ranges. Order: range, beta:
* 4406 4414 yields 4411.49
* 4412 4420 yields 4412.51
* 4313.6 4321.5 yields 4320.02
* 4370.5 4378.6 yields 4375.08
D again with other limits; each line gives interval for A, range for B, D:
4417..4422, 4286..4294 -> 4.0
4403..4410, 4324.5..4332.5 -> 5.0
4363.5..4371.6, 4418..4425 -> 5.0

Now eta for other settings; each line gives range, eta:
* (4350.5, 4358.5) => 17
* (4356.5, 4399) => 39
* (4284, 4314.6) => 30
